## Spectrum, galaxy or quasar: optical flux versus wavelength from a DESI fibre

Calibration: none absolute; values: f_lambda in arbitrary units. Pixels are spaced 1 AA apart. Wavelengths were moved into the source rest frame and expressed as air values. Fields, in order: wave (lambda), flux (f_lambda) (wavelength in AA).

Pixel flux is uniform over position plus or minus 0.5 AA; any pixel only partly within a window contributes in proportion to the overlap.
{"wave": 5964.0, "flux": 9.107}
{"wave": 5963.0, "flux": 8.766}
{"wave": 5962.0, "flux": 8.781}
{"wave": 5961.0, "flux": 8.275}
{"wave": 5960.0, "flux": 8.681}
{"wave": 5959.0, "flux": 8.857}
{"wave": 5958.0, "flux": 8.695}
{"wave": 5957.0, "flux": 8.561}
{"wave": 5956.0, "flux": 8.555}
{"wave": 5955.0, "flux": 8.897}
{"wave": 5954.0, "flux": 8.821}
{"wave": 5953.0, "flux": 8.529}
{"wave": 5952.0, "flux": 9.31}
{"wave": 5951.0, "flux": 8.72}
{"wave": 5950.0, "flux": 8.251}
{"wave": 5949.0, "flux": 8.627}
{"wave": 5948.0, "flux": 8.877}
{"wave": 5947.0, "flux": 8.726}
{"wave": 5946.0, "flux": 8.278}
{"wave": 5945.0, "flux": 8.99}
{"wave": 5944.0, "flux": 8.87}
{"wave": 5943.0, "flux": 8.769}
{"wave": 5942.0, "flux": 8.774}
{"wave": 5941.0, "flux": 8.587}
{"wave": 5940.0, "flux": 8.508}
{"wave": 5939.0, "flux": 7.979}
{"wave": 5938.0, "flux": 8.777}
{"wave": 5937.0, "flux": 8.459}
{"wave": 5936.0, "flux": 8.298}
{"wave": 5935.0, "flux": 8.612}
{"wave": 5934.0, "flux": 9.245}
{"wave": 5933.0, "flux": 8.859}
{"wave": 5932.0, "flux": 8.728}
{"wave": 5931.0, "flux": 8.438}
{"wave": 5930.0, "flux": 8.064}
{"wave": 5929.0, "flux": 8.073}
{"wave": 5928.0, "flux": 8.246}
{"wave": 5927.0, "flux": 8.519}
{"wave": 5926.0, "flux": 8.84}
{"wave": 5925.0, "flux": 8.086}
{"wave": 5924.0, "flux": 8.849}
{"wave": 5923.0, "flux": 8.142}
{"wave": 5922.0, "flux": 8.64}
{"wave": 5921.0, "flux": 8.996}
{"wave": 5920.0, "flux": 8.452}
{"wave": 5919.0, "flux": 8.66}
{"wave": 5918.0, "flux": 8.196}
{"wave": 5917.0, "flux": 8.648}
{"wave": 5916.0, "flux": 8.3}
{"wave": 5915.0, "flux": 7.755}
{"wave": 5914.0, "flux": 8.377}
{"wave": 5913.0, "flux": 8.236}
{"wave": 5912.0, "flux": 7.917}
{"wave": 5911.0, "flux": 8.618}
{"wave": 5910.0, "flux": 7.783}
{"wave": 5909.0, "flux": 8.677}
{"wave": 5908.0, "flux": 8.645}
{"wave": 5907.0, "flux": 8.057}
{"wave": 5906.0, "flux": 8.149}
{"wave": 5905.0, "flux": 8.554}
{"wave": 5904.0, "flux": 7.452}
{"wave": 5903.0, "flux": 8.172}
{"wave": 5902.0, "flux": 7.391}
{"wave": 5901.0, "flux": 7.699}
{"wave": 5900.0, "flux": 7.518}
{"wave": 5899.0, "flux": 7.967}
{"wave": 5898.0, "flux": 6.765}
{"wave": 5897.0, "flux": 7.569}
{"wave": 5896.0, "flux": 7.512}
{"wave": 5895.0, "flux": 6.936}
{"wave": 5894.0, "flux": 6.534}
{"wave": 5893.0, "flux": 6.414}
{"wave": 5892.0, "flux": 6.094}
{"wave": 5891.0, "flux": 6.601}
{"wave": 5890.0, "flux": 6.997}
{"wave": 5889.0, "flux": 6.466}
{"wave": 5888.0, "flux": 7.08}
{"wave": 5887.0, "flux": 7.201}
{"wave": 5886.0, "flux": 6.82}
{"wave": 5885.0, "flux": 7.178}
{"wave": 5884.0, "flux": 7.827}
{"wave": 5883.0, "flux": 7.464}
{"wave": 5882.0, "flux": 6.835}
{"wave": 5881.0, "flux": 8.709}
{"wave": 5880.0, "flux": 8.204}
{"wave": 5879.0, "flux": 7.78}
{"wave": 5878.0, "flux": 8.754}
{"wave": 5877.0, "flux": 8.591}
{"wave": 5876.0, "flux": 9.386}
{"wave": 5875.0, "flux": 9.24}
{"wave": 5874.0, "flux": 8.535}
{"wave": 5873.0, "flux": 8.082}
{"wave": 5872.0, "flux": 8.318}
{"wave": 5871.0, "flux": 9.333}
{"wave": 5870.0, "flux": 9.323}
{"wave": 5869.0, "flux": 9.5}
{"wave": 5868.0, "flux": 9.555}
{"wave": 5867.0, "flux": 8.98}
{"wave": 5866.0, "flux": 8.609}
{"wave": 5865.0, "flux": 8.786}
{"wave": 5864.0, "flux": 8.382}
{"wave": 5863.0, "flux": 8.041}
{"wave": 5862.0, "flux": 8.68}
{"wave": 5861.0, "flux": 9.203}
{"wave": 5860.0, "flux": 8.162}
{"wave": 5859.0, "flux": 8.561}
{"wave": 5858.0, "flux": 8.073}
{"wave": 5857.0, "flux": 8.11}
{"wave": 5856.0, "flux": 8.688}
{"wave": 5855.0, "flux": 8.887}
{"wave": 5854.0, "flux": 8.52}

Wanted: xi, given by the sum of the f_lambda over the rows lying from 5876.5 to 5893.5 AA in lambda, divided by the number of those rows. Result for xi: 7.35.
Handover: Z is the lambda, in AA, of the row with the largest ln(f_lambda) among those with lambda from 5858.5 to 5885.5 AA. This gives 5868.0 AA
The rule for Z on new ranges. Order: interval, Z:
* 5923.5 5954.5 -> 5952.0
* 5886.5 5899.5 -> 5899.0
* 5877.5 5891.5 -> 5878.0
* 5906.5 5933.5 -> 5921.0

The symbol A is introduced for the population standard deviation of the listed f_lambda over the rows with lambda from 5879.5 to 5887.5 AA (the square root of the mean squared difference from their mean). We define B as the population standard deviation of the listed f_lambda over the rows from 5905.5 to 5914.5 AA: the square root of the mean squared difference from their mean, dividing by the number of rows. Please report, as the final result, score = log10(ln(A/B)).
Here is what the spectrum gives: -0.1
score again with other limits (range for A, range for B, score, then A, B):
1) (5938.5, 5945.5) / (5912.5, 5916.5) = -0.6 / 0.3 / 0.243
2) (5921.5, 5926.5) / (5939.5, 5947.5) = -0.3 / 0.3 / 0.209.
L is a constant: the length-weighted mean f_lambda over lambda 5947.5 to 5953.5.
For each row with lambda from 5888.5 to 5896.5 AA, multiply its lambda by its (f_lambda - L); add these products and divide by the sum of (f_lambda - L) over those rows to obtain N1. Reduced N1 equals 5892.3 AA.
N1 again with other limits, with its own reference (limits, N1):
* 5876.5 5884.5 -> 5881.8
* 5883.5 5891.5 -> 5887.9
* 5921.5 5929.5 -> 5926.3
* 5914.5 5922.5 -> 5916.2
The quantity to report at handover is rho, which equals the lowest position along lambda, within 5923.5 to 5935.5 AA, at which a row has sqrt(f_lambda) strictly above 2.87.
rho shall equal 5924.0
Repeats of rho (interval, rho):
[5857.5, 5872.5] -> 5859.0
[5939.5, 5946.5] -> 5940.0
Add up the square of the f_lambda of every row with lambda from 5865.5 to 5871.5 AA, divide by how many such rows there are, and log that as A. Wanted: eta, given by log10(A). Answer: 1.93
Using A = 85.1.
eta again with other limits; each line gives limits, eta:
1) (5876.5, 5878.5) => 1.88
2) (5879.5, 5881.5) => 1.85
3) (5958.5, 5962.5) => 1.87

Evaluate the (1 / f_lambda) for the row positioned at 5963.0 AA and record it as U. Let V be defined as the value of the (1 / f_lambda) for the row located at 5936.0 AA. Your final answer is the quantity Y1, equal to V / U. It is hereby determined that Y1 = 1.056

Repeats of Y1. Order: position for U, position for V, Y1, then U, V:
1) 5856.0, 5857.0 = 1.071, 0.115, 0.123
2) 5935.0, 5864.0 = 1.027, 0.116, 0.119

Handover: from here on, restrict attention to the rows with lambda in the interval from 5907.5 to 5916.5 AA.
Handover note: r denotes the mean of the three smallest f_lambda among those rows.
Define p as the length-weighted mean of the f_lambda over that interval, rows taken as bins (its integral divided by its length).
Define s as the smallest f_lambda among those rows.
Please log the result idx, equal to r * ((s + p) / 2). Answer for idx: 63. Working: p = 8.26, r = 7.8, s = 7.755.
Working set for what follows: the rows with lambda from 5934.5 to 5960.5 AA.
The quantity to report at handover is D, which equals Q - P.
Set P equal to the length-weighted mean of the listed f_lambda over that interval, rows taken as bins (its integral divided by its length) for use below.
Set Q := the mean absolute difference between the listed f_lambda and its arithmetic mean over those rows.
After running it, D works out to -8.5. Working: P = 8.7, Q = 0.20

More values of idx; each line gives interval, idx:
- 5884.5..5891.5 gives 44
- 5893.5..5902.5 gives 47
